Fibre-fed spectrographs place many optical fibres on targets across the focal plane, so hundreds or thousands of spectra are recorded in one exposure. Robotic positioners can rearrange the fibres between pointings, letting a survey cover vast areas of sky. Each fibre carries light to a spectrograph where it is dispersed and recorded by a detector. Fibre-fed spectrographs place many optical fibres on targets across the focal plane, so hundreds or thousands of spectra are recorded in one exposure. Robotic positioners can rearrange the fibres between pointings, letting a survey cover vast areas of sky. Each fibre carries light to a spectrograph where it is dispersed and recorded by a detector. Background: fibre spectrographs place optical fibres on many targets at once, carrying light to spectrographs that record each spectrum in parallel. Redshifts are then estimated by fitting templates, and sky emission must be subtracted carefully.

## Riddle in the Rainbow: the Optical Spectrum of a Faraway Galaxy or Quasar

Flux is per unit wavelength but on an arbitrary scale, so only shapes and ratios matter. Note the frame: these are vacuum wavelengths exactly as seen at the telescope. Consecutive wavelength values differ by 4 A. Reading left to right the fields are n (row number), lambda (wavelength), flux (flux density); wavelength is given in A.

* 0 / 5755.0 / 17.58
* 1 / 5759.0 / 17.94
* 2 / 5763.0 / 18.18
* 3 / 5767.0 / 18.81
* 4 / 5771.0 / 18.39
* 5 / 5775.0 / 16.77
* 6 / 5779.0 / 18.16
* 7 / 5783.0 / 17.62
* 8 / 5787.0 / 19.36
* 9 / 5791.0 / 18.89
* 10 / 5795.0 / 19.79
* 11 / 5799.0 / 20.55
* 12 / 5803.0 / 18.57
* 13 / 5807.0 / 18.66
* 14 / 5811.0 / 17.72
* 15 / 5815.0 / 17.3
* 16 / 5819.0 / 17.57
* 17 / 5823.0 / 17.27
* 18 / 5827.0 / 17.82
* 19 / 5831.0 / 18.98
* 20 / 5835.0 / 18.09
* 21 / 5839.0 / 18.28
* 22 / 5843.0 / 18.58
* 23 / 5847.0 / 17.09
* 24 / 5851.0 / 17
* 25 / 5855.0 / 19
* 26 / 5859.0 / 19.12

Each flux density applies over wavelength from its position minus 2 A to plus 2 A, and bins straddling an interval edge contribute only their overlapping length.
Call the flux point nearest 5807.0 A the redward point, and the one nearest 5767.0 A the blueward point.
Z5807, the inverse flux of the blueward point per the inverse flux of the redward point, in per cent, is 99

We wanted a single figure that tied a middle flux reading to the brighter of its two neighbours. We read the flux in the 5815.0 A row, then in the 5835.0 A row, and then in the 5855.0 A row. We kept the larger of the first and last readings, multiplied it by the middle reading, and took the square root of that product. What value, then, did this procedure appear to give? 18.5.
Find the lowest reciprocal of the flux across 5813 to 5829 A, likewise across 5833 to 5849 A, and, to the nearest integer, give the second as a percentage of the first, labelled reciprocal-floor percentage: 96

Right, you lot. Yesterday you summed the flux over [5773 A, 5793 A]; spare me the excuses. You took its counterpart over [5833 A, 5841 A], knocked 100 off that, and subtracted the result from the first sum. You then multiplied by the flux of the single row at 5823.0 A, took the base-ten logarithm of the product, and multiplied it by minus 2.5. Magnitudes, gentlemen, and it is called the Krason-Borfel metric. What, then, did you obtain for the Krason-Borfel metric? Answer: -8.57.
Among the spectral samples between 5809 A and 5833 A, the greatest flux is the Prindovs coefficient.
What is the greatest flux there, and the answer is 18.98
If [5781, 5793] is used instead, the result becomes 19.36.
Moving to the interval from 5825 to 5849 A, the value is 18.98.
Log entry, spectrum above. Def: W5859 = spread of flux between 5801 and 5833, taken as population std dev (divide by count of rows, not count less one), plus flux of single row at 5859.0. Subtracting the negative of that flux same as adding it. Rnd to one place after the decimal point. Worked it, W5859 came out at 19.7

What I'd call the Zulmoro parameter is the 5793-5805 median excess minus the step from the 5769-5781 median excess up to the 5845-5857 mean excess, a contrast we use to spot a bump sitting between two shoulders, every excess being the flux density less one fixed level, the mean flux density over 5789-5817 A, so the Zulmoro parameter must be 1.5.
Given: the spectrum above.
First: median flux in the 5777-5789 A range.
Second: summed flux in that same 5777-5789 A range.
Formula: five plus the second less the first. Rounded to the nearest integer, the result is 42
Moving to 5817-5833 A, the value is 59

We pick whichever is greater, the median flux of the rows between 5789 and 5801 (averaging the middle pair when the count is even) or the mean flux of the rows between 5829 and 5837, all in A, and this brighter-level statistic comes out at 19.8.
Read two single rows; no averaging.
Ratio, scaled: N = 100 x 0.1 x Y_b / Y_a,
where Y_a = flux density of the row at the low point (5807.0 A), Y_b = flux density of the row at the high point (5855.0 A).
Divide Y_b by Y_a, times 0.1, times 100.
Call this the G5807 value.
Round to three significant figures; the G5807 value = 10.2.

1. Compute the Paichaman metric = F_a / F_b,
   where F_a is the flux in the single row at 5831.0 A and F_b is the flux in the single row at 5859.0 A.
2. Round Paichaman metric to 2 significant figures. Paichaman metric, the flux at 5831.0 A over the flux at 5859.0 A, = 0.99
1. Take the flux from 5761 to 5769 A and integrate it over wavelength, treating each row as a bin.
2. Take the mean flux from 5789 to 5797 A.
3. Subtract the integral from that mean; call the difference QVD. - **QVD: -129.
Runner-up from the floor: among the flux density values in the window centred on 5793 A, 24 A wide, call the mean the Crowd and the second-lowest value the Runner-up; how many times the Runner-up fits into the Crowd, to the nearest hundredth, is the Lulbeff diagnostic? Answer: 1.03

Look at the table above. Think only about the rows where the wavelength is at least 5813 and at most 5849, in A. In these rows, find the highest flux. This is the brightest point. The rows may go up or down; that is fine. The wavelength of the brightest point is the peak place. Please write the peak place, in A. 5831.0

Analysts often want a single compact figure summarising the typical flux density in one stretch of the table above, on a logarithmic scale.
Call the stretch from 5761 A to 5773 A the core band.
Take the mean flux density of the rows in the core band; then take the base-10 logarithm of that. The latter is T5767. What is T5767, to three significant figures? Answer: 1.27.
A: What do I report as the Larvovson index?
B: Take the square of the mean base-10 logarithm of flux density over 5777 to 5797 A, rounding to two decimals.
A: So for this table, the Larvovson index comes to 1.62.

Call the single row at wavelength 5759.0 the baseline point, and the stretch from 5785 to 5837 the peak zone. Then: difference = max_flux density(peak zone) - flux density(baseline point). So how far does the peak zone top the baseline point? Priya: 2.6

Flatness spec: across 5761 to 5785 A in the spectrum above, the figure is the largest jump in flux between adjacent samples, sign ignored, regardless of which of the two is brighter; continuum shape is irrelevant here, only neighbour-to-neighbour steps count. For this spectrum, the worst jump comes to 1.6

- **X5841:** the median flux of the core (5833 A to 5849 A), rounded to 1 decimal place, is 18.2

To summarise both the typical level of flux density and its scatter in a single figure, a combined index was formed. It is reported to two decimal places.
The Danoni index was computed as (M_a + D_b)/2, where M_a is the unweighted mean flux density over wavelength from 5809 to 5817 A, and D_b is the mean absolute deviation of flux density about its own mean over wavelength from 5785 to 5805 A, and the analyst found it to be 9.05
